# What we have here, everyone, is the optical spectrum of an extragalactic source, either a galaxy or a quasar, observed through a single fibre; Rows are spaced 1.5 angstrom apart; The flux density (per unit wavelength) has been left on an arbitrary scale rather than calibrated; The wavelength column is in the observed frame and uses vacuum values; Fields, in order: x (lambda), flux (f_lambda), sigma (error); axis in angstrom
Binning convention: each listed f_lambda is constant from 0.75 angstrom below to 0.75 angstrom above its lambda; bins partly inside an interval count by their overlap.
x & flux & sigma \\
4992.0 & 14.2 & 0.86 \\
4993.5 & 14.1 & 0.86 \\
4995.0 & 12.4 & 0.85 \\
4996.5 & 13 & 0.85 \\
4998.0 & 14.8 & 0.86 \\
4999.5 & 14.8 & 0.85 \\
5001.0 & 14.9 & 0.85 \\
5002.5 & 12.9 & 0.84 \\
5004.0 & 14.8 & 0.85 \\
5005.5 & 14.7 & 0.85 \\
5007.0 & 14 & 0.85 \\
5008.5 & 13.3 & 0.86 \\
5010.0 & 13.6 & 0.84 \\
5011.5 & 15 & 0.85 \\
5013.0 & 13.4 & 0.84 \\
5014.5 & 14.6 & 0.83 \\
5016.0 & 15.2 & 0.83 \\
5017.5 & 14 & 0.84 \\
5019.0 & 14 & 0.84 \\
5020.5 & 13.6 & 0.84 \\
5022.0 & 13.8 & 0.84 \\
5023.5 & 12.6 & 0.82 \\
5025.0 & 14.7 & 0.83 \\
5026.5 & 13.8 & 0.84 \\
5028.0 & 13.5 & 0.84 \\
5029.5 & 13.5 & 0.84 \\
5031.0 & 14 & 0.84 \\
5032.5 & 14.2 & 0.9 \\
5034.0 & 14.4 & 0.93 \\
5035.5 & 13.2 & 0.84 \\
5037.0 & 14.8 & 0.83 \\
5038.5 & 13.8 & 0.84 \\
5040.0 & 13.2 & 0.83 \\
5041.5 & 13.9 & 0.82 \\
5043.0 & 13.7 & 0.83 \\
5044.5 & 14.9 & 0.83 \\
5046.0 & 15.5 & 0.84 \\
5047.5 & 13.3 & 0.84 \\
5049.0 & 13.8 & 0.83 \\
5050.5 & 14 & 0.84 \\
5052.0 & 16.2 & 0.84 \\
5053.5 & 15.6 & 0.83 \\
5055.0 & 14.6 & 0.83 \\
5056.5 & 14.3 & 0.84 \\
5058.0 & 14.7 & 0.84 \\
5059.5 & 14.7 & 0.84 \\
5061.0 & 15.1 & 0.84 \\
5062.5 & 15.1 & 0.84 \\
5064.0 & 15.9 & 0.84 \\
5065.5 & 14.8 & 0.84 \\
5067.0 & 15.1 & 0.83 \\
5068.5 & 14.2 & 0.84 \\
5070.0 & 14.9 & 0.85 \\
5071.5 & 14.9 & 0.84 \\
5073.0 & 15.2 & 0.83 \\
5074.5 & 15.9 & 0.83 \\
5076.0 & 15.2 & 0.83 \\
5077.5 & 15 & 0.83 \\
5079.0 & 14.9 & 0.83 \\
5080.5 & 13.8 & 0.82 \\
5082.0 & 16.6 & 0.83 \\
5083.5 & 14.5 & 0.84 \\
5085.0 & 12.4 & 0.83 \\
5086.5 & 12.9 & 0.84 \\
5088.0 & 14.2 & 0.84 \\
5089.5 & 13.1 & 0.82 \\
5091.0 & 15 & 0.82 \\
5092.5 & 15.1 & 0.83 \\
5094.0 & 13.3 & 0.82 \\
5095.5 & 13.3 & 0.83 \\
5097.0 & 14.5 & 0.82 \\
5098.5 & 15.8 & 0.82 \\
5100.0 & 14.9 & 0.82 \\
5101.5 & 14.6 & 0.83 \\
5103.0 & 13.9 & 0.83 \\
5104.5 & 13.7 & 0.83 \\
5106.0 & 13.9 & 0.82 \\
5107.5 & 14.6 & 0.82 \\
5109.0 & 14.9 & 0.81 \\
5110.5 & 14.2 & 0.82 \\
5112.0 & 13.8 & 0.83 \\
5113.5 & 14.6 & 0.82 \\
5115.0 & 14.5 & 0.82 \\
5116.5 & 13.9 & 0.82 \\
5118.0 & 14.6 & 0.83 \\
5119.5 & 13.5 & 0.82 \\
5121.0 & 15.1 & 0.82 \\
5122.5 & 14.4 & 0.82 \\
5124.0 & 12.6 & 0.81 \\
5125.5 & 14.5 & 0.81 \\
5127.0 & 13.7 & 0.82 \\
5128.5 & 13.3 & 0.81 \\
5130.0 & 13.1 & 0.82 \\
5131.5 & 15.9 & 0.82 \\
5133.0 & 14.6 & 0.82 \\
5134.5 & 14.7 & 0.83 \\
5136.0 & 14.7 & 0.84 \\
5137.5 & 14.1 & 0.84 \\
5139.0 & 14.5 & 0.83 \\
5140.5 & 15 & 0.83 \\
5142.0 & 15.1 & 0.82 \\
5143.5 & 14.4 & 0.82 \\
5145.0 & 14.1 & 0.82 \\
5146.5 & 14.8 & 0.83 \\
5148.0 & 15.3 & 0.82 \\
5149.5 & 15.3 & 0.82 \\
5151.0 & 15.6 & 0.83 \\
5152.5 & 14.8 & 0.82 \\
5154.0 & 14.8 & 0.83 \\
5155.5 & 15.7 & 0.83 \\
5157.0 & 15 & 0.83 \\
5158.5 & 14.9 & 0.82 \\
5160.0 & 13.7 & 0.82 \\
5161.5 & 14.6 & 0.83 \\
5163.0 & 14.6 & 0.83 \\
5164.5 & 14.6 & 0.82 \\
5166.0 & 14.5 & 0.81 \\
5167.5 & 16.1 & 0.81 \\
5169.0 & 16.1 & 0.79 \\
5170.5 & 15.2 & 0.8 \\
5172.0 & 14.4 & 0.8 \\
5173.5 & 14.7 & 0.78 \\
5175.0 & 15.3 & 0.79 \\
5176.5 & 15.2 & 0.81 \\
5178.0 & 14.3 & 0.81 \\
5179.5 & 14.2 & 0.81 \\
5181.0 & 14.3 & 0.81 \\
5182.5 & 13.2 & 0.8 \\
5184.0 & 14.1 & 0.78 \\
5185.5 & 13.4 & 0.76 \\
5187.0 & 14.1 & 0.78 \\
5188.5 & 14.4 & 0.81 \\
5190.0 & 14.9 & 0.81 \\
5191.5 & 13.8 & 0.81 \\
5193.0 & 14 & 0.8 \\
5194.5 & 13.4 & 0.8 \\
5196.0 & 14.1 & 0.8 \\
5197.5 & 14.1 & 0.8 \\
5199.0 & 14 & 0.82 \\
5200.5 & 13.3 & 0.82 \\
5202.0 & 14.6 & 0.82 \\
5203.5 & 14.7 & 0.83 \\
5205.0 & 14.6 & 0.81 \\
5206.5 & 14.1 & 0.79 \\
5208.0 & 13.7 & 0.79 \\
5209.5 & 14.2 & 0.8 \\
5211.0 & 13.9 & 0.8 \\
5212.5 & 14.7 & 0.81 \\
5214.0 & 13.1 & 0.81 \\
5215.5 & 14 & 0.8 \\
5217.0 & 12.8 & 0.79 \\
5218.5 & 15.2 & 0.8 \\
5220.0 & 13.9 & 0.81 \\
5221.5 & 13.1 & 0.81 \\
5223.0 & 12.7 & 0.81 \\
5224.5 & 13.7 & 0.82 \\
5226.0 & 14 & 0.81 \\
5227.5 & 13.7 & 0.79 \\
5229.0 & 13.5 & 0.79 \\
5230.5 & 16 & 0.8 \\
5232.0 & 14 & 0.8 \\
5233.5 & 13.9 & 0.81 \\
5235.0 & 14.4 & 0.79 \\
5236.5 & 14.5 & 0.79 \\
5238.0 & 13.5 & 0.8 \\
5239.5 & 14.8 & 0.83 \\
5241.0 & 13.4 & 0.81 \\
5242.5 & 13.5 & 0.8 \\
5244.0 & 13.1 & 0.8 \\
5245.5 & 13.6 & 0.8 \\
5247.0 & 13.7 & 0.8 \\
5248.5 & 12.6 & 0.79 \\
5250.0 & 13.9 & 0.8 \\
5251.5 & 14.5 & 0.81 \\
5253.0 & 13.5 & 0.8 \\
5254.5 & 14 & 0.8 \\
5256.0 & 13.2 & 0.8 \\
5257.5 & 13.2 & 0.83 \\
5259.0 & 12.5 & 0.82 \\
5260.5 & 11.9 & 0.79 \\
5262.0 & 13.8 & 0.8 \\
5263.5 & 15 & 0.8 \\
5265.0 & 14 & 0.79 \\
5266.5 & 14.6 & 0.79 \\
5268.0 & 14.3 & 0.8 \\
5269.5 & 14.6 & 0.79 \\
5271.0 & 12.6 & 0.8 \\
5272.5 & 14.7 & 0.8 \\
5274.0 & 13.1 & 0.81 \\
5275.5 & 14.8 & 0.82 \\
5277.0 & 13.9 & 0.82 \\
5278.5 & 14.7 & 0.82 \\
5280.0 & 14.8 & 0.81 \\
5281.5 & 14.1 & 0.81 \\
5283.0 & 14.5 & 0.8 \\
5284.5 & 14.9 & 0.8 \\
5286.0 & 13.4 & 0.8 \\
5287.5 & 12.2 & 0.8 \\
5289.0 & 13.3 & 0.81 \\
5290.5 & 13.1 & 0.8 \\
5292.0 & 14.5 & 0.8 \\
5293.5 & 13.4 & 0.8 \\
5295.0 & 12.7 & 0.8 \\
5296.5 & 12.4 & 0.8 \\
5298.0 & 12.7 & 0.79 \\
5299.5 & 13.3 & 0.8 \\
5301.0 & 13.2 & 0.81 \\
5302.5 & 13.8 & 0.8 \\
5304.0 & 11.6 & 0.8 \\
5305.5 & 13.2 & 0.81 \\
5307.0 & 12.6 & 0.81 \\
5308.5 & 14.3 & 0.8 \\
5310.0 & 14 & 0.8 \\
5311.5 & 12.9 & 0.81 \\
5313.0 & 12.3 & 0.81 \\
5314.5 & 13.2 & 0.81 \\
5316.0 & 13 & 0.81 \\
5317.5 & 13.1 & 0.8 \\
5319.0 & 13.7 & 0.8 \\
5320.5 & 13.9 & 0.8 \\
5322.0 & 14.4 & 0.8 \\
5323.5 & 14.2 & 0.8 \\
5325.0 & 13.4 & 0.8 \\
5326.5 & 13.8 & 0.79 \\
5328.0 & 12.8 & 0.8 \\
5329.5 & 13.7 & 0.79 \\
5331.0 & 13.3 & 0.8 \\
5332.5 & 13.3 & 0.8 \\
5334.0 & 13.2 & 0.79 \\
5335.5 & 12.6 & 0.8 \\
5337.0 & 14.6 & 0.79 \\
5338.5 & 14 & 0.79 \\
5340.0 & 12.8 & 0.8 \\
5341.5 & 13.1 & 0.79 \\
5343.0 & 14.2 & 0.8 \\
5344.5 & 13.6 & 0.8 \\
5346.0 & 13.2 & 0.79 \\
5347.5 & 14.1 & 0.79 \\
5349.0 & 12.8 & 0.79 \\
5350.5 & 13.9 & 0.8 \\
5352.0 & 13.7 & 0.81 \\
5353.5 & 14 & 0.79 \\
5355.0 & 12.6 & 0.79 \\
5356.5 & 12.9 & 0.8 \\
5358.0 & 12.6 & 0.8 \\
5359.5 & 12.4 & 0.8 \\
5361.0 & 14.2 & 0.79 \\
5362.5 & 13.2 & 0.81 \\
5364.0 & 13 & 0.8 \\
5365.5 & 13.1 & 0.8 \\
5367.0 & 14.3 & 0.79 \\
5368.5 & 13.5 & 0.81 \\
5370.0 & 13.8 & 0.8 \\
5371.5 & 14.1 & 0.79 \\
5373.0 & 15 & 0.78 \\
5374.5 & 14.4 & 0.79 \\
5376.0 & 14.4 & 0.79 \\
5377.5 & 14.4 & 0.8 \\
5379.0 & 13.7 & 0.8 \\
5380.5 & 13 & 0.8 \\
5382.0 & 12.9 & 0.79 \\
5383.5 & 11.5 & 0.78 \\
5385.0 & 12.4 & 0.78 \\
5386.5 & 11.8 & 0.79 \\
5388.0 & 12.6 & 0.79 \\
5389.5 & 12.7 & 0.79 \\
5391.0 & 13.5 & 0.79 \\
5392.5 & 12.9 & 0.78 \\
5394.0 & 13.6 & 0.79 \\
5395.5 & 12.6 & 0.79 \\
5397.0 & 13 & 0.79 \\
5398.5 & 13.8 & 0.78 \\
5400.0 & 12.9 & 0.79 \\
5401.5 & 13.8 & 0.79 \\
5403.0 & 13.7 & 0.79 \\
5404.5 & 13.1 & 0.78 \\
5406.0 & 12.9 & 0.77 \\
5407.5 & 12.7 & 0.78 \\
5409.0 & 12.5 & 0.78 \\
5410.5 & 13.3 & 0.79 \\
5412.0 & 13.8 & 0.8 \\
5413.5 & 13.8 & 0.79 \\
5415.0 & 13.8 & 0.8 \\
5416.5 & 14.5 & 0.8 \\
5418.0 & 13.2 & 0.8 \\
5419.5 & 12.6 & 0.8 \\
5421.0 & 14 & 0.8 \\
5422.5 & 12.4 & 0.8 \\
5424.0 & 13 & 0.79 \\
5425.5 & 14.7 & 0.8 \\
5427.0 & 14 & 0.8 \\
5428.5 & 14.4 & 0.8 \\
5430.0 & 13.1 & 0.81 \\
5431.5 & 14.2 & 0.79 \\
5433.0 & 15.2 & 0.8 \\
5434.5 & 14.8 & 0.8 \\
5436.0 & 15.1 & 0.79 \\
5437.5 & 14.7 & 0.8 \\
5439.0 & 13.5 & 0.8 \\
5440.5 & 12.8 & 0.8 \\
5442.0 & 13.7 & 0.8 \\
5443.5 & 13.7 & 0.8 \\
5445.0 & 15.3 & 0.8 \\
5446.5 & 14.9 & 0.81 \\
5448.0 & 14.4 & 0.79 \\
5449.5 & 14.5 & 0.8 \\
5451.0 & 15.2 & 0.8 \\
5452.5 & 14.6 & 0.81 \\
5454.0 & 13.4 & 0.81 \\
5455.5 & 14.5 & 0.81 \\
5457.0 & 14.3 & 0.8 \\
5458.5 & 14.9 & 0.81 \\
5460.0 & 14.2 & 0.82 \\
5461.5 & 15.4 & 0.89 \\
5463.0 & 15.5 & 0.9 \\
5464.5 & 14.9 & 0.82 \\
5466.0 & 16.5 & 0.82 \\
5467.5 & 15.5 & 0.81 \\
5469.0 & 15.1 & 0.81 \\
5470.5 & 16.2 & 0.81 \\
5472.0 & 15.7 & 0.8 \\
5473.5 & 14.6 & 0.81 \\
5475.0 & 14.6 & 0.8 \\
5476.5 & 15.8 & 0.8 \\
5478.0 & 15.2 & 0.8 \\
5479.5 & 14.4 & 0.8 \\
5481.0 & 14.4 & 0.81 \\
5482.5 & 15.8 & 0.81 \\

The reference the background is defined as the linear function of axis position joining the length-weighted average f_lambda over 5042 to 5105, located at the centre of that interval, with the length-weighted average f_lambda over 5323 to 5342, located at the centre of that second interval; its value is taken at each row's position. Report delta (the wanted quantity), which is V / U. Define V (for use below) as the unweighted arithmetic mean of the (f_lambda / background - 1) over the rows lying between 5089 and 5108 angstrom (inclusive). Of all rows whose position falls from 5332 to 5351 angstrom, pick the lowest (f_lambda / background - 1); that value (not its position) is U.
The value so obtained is 0.23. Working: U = -0.062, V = -0.014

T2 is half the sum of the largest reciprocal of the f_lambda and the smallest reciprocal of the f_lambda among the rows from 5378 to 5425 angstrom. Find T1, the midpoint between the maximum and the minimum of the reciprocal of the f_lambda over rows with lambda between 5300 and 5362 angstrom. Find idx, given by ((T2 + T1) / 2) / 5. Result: 0.0155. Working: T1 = 0.077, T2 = 0.0780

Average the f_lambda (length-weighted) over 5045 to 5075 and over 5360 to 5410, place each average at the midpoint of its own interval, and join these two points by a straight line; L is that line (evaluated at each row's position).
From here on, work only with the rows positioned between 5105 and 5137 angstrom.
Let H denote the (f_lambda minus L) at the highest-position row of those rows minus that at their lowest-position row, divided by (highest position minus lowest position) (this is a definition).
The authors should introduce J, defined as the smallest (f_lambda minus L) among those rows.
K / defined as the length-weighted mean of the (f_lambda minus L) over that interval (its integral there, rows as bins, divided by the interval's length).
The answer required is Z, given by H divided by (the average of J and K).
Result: -0.03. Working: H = 0.032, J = -1.97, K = -0.3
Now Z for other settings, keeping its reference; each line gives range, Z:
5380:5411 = -0.01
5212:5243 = 0.05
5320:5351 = -0.01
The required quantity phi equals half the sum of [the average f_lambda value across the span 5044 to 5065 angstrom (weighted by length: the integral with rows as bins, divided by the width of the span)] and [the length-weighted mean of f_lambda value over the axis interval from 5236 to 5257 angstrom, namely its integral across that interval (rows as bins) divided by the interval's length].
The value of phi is 14.3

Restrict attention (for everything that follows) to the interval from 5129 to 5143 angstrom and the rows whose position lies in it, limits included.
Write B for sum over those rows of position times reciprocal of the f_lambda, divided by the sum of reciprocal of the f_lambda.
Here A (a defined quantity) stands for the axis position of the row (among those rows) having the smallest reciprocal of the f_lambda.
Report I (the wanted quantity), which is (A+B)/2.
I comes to 5133.7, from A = 5131.5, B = 5135.9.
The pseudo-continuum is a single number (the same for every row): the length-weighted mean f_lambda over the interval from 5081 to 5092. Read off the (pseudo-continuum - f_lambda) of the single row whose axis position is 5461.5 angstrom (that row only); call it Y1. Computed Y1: -1.28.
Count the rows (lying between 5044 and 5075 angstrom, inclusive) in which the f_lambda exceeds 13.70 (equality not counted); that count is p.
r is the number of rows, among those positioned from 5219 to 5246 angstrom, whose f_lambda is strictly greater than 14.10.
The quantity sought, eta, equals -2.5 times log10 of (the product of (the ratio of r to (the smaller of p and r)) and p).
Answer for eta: -3.25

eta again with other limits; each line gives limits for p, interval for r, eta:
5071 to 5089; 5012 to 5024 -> -2.50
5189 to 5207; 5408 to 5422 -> -2.50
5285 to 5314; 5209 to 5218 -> -1.51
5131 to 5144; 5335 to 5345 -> -2.39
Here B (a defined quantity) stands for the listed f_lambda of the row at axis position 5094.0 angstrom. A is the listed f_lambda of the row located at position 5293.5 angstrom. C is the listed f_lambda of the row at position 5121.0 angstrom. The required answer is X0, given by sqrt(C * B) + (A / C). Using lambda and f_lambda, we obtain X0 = 15.1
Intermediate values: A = 13.4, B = 13.3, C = 15.1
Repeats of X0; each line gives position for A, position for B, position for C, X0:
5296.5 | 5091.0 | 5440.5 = 14.8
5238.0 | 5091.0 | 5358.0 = 14.8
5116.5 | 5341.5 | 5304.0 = 13.5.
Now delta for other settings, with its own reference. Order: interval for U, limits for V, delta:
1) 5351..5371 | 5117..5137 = 0.15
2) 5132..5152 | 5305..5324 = 0.37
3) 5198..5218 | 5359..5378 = -0.50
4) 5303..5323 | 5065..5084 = -0.19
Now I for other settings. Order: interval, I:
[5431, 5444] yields 5435.3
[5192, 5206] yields 5201.2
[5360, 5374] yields 5370.0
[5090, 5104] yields 5097.7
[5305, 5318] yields 5310.0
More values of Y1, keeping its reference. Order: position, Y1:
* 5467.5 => -1.38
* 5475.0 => -0.48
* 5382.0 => 1.22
